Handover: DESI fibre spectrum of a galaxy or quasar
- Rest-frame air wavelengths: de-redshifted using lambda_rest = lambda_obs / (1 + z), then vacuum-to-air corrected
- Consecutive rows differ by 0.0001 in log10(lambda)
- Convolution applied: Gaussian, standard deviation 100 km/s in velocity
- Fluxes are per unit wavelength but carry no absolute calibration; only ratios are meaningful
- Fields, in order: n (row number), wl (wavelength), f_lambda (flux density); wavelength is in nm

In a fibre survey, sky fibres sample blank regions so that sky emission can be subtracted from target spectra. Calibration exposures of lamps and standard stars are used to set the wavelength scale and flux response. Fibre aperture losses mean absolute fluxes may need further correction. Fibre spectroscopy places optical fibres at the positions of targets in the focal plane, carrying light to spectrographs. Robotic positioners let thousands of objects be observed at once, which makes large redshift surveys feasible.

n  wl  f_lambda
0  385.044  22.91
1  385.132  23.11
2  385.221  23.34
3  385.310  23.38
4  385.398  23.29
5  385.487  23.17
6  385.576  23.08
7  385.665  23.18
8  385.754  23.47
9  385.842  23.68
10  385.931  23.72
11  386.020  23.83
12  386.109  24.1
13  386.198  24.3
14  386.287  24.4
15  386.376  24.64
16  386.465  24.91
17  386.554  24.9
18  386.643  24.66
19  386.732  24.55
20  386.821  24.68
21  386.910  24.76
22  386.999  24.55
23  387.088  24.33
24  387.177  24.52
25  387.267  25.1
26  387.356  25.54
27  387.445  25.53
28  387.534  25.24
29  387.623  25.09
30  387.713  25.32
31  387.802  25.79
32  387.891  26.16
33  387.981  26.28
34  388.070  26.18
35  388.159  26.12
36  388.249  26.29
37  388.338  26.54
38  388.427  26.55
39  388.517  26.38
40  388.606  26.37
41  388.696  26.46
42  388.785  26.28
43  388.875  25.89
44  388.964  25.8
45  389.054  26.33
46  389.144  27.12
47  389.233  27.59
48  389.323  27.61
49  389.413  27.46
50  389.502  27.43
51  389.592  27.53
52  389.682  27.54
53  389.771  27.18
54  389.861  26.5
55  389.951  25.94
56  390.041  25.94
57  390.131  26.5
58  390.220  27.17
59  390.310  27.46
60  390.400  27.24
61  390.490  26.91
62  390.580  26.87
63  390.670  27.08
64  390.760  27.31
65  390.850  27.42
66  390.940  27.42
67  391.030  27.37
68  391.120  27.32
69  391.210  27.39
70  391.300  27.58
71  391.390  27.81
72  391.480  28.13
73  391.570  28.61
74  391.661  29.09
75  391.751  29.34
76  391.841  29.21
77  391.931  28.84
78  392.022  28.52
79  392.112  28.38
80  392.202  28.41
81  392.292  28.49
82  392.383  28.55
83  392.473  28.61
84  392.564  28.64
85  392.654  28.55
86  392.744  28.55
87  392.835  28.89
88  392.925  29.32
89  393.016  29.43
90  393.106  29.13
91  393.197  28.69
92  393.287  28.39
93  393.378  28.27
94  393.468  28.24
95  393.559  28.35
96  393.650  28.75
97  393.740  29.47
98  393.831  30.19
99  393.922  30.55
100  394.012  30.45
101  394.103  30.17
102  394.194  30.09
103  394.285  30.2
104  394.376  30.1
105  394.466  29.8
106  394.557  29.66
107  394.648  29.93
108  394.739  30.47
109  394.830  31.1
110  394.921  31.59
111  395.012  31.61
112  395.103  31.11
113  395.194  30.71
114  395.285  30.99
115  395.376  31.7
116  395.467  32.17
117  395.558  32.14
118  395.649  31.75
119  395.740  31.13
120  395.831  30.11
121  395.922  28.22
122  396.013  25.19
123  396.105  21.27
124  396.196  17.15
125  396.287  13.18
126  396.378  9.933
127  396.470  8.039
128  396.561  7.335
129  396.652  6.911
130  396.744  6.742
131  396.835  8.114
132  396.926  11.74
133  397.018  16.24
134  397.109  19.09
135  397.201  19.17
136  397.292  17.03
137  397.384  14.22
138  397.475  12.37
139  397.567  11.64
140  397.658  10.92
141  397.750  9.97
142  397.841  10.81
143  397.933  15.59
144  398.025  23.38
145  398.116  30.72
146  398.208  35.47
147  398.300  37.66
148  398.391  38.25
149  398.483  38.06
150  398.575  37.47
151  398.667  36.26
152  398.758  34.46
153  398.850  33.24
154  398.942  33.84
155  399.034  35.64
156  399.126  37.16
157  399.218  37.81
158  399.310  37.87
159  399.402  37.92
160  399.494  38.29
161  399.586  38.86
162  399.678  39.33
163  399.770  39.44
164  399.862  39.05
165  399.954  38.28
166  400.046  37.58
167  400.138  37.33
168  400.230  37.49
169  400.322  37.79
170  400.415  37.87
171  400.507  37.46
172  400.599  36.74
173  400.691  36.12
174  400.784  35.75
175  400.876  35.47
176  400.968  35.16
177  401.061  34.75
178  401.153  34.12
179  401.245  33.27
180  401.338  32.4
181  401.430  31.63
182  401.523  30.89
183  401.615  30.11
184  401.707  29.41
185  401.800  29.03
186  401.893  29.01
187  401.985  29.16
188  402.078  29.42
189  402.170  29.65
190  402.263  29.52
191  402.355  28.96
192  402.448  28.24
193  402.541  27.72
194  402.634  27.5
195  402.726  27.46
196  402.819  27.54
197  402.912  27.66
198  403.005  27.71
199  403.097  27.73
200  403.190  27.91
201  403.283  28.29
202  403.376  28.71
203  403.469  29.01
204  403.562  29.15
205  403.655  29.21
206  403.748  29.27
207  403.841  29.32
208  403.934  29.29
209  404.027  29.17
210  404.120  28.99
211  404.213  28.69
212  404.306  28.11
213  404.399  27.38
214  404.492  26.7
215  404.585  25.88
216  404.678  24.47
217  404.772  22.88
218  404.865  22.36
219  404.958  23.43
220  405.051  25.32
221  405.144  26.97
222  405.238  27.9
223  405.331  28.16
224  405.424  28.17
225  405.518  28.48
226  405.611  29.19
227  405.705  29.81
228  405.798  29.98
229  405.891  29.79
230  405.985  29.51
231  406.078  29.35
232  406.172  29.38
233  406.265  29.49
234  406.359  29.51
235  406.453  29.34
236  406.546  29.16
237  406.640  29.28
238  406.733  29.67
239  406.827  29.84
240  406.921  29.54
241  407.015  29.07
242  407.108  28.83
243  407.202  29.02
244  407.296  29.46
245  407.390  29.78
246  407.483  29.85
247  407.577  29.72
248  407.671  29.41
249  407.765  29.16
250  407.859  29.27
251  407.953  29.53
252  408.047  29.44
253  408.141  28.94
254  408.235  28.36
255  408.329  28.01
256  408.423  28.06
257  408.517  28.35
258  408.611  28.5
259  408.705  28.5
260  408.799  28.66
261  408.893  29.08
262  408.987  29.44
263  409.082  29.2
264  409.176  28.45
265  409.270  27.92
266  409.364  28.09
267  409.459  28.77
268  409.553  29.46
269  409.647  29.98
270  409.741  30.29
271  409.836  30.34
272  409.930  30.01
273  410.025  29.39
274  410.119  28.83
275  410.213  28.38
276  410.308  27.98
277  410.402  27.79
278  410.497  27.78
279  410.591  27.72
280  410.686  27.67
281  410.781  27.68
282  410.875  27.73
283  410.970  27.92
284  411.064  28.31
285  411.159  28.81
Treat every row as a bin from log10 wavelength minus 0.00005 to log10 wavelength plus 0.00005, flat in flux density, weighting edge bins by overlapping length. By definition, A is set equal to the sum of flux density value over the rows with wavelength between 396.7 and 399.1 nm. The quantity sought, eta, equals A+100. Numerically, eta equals 698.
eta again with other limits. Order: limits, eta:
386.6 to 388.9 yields 765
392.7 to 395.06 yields 871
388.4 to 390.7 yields 797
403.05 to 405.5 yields 812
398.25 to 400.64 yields 1071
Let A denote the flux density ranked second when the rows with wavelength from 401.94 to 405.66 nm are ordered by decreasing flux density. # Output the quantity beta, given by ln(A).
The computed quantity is 3.39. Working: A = 29.52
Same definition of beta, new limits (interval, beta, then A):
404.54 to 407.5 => 3.40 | 29.85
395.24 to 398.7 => 3.64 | 38.06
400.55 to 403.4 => 3.59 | 36.12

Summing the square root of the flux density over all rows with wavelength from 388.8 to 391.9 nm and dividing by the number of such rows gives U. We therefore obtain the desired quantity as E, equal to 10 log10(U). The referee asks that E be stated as 7.18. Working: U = 5.2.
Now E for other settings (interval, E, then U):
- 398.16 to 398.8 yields 7.83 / 6.1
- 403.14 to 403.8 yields 7.30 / 5.4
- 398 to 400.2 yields 7.80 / 6.0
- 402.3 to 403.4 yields 7.23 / 5.3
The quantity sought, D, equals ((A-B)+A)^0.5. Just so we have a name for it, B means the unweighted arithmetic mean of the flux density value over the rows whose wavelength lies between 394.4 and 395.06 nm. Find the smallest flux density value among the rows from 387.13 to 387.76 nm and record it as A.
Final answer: 4.3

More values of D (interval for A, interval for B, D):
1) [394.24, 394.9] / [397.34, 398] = 6.9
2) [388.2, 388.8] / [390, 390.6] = 5.1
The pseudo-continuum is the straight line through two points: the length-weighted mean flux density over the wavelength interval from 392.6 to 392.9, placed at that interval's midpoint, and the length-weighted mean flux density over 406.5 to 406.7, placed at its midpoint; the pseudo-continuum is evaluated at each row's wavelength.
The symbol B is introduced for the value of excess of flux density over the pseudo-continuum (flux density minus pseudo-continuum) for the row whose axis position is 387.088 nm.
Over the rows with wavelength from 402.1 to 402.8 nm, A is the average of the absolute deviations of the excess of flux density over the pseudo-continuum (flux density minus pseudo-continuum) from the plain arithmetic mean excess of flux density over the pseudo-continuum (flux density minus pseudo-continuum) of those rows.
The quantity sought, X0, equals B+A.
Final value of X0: -3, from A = 0.8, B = -4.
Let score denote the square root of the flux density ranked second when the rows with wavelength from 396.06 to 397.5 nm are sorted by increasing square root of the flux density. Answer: 2.6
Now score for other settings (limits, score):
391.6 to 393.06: 5.3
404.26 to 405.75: 4.8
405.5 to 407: 5.4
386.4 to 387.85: 5.0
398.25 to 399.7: 5.8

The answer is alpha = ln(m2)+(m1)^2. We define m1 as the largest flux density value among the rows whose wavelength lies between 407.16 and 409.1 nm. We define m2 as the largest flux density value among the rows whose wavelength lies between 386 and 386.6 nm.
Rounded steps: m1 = 29.85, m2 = 24.91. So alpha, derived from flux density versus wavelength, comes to 894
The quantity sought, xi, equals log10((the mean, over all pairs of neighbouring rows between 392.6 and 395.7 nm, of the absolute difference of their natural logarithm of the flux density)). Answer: -1.99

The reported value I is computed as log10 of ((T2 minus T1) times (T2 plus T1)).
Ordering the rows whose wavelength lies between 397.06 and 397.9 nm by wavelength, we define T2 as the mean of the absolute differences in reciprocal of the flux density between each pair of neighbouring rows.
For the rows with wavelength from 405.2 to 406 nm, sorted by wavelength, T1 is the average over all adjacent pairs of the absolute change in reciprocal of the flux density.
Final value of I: -4.31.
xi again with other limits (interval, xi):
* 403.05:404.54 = -2.00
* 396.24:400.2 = -1.01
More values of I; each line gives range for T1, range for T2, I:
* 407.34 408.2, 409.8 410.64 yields -7.05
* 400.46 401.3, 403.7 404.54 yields -8.34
